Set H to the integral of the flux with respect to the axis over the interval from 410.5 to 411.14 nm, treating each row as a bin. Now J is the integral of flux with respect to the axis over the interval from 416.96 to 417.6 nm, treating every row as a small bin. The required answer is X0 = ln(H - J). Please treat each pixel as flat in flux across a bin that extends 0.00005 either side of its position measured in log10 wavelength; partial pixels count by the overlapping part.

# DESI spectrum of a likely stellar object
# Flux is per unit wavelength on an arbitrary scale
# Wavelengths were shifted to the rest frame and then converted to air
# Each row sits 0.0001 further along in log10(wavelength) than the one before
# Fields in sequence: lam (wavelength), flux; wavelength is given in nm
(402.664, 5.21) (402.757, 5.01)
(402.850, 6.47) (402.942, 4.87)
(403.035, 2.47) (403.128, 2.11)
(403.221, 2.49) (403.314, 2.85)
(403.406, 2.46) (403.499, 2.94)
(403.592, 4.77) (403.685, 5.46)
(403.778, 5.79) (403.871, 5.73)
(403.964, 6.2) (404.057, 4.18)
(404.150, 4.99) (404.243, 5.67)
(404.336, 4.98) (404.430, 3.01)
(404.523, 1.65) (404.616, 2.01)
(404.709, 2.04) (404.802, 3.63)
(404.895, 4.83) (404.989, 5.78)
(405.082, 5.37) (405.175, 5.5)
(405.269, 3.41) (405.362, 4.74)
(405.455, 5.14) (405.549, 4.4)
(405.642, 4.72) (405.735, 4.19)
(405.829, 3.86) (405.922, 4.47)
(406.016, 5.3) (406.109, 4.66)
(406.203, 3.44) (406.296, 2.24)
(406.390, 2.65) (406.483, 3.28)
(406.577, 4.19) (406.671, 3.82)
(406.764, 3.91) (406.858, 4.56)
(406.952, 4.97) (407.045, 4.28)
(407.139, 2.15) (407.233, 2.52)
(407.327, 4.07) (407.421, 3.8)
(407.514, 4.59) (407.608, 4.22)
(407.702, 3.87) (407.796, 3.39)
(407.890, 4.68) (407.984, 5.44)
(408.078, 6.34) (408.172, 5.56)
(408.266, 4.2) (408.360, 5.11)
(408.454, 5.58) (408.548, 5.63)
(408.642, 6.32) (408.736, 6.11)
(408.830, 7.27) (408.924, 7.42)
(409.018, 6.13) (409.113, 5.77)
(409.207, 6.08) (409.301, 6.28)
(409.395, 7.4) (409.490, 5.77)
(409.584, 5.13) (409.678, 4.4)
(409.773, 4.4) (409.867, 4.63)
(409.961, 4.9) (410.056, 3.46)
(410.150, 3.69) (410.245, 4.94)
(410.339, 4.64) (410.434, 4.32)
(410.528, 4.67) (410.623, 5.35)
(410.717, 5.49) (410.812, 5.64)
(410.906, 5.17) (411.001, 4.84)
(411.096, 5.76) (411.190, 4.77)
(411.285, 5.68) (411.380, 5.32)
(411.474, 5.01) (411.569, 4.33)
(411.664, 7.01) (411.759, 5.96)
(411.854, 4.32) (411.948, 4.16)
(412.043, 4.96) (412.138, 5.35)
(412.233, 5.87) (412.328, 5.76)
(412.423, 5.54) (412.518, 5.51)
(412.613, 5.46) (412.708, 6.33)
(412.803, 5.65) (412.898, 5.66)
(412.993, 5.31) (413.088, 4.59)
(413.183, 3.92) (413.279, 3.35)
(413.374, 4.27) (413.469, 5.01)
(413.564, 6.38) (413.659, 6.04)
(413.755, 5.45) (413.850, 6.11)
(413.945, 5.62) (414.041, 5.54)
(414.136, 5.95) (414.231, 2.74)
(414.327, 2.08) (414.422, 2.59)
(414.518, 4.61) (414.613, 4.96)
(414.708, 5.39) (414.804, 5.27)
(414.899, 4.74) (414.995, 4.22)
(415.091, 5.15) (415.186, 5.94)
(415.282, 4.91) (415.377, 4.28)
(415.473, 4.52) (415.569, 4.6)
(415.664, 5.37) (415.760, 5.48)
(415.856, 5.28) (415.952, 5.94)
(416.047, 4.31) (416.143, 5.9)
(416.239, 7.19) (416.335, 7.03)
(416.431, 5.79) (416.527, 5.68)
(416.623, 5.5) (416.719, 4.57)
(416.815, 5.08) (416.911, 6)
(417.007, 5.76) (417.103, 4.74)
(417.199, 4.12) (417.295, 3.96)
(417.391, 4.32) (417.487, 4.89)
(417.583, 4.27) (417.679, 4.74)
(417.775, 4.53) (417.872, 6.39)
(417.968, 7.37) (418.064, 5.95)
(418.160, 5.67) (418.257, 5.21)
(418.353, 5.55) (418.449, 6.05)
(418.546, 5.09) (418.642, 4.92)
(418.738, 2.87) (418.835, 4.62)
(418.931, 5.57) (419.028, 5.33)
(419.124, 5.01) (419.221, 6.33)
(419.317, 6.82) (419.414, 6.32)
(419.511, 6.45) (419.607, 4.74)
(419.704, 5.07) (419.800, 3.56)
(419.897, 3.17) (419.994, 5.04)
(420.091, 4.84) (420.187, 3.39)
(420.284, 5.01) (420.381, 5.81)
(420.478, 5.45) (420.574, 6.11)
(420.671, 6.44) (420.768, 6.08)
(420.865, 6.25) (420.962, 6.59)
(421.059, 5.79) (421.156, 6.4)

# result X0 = -0.8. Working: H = 3.4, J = 2.94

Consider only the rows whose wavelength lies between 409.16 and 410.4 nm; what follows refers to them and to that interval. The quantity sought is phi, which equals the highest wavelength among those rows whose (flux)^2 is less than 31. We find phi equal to 410.339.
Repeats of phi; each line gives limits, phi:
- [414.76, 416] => 415.856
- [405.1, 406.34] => 406.296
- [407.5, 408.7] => 408.360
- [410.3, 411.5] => 411.474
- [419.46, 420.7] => 420.478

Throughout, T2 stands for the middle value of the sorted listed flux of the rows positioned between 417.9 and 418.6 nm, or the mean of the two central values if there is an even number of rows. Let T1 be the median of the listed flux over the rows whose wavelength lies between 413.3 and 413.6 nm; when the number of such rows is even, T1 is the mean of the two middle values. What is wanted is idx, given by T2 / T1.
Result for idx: 1.13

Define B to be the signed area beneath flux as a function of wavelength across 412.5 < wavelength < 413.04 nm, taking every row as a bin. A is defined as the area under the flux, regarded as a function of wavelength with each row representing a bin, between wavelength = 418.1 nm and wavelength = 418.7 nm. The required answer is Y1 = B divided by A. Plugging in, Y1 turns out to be 0.95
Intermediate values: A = 3.23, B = 3.06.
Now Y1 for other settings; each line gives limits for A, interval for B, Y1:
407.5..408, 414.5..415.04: 1.23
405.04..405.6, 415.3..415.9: 1.11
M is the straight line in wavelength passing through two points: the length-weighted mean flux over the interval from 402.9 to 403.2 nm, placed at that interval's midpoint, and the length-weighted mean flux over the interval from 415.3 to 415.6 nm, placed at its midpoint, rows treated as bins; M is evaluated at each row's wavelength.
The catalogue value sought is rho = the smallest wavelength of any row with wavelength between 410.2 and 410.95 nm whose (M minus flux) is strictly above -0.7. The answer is 410.434 nm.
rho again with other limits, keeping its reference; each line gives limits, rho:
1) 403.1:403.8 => 403.128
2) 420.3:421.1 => 420.478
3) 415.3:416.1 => 415.377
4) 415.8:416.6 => 416.047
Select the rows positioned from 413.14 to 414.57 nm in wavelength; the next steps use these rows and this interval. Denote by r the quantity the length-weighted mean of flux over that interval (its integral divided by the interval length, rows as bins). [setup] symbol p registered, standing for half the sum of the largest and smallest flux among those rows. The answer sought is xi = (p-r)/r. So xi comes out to -0.089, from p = 4.2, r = 4.65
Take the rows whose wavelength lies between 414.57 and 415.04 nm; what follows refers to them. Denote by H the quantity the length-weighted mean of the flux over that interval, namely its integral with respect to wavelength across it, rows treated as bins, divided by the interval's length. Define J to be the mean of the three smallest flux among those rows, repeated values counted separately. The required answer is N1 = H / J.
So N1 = 1.06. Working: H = 4.92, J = 4.6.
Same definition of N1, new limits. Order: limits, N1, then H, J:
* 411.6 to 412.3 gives 1.20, 5.36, 4.5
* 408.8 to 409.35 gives 1.08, 6.47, 6.0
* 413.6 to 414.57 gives 1.90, 4.69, 2.5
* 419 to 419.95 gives 1.38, 5.28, 3.8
